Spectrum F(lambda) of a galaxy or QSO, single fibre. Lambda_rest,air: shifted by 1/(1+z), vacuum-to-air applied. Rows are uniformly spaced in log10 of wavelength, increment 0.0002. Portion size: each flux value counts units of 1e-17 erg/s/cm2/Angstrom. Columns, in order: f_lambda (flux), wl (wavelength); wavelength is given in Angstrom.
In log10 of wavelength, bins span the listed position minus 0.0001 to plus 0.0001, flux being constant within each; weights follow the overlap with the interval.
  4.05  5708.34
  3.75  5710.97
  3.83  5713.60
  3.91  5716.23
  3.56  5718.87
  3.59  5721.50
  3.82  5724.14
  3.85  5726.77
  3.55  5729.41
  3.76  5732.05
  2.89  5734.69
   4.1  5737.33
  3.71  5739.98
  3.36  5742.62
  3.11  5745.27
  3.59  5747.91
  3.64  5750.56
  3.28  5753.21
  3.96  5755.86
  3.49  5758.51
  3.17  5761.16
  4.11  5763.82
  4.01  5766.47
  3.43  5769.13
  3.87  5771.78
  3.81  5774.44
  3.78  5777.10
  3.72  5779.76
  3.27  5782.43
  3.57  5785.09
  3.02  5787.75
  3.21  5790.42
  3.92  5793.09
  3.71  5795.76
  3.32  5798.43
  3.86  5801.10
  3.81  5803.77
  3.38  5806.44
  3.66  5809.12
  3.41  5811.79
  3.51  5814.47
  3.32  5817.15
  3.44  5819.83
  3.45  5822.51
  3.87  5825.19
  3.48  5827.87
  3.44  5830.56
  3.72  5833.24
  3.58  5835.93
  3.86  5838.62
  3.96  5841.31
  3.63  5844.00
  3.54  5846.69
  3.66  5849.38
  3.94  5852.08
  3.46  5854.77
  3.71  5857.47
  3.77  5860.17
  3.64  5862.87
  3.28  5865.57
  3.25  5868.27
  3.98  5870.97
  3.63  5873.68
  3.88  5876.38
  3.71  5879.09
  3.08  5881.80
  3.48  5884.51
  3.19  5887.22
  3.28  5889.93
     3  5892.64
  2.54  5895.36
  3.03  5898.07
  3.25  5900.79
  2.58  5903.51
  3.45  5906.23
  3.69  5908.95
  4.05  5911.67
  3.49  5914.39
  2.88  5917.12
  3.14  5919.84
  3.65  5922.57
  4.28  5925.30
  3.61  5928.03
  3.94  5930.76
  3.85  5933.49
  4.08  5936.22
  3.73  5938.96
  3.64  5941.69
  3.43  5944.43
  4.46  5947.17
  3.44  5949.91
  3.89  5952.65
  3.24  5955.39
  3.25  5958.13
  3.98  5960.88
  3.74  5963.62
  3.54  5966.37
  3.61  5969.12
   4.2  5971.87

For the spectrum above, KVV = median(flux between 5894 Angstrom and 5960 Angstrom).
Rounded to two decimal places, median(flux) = 3.55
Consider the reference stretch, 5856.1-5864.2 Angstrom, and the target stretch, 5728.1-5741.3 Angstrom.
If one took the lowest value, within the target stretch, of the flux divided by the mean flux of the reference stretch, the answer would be 0.78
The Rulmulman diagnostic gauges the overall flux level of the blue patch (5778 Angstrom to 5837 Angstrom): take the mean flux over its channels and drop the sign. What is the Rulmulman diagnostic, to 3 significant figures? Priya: 3.53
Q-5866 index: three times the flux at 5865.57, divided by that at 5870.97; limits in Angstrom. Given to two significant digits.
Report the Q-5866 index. 2.5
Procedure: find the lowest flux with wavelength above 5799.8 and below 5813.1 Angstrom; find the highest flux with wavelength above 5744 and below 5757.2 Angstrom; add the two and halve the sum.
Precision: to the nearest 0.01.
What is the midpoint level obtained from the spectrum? 3.67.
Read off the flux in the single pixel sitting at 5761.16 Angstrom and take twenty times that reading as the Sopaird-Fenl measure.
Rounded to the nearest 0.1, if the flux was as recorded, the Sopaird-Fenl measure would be 63.4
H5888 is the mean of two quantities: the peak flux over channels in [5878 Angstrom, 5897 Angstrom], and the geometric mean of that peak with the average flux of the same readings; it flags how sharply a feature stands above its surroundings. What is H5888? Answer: 3.6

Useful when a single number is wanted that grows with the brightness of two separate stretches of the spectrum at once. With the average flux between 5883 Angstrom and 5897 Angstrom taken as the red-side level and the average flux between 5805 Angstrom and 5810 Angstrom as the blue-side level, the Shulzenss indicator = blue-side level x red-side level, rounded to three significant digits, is 10.9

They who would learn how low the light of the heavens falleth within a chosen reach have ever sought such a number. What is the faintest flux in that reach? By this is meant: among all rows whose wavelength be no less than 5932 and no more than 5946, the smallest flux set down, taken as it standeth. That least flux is 3.43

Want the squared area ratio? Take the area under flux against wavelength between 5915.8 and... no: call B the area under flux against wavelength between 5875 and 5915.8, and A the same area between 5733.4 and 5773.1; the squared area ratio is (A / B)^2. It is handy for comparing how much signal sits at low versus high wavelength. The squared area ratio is 1.11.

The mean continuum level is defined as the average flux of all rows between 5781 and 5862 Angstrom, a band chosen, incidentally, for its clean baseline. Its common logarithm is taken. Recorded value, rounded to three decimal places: 0.554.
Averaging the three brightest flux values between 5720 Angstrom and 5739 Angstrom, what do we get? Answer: 3.92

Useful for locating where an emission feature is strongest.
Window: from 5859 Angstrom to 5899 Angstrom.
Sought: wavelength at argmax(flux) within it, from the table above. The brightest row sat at 5870.97 Angstrom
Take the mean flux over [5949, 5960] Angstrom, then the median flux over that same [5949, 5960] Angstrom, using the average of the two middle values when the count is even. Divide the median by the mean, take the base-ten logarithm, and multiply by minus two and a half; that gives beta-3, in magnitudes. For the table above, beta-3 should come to 0.04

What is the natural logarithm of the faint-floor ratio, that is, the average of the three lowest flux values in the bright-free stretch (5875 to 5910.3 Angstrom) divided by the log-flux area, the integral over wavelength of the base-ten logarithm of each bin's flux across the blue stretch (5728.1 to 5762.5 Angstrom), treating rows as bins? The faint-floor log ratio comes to -1.93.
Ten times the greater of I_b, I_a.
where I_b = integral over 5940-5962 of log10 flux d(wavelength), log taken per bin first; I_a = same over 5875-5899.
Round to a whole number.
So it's 124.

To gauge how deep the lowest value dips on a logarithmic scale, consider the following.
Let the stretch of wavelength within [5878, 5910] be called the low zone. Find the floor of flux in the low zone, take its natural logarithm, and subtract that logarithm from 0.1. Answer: -0.83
